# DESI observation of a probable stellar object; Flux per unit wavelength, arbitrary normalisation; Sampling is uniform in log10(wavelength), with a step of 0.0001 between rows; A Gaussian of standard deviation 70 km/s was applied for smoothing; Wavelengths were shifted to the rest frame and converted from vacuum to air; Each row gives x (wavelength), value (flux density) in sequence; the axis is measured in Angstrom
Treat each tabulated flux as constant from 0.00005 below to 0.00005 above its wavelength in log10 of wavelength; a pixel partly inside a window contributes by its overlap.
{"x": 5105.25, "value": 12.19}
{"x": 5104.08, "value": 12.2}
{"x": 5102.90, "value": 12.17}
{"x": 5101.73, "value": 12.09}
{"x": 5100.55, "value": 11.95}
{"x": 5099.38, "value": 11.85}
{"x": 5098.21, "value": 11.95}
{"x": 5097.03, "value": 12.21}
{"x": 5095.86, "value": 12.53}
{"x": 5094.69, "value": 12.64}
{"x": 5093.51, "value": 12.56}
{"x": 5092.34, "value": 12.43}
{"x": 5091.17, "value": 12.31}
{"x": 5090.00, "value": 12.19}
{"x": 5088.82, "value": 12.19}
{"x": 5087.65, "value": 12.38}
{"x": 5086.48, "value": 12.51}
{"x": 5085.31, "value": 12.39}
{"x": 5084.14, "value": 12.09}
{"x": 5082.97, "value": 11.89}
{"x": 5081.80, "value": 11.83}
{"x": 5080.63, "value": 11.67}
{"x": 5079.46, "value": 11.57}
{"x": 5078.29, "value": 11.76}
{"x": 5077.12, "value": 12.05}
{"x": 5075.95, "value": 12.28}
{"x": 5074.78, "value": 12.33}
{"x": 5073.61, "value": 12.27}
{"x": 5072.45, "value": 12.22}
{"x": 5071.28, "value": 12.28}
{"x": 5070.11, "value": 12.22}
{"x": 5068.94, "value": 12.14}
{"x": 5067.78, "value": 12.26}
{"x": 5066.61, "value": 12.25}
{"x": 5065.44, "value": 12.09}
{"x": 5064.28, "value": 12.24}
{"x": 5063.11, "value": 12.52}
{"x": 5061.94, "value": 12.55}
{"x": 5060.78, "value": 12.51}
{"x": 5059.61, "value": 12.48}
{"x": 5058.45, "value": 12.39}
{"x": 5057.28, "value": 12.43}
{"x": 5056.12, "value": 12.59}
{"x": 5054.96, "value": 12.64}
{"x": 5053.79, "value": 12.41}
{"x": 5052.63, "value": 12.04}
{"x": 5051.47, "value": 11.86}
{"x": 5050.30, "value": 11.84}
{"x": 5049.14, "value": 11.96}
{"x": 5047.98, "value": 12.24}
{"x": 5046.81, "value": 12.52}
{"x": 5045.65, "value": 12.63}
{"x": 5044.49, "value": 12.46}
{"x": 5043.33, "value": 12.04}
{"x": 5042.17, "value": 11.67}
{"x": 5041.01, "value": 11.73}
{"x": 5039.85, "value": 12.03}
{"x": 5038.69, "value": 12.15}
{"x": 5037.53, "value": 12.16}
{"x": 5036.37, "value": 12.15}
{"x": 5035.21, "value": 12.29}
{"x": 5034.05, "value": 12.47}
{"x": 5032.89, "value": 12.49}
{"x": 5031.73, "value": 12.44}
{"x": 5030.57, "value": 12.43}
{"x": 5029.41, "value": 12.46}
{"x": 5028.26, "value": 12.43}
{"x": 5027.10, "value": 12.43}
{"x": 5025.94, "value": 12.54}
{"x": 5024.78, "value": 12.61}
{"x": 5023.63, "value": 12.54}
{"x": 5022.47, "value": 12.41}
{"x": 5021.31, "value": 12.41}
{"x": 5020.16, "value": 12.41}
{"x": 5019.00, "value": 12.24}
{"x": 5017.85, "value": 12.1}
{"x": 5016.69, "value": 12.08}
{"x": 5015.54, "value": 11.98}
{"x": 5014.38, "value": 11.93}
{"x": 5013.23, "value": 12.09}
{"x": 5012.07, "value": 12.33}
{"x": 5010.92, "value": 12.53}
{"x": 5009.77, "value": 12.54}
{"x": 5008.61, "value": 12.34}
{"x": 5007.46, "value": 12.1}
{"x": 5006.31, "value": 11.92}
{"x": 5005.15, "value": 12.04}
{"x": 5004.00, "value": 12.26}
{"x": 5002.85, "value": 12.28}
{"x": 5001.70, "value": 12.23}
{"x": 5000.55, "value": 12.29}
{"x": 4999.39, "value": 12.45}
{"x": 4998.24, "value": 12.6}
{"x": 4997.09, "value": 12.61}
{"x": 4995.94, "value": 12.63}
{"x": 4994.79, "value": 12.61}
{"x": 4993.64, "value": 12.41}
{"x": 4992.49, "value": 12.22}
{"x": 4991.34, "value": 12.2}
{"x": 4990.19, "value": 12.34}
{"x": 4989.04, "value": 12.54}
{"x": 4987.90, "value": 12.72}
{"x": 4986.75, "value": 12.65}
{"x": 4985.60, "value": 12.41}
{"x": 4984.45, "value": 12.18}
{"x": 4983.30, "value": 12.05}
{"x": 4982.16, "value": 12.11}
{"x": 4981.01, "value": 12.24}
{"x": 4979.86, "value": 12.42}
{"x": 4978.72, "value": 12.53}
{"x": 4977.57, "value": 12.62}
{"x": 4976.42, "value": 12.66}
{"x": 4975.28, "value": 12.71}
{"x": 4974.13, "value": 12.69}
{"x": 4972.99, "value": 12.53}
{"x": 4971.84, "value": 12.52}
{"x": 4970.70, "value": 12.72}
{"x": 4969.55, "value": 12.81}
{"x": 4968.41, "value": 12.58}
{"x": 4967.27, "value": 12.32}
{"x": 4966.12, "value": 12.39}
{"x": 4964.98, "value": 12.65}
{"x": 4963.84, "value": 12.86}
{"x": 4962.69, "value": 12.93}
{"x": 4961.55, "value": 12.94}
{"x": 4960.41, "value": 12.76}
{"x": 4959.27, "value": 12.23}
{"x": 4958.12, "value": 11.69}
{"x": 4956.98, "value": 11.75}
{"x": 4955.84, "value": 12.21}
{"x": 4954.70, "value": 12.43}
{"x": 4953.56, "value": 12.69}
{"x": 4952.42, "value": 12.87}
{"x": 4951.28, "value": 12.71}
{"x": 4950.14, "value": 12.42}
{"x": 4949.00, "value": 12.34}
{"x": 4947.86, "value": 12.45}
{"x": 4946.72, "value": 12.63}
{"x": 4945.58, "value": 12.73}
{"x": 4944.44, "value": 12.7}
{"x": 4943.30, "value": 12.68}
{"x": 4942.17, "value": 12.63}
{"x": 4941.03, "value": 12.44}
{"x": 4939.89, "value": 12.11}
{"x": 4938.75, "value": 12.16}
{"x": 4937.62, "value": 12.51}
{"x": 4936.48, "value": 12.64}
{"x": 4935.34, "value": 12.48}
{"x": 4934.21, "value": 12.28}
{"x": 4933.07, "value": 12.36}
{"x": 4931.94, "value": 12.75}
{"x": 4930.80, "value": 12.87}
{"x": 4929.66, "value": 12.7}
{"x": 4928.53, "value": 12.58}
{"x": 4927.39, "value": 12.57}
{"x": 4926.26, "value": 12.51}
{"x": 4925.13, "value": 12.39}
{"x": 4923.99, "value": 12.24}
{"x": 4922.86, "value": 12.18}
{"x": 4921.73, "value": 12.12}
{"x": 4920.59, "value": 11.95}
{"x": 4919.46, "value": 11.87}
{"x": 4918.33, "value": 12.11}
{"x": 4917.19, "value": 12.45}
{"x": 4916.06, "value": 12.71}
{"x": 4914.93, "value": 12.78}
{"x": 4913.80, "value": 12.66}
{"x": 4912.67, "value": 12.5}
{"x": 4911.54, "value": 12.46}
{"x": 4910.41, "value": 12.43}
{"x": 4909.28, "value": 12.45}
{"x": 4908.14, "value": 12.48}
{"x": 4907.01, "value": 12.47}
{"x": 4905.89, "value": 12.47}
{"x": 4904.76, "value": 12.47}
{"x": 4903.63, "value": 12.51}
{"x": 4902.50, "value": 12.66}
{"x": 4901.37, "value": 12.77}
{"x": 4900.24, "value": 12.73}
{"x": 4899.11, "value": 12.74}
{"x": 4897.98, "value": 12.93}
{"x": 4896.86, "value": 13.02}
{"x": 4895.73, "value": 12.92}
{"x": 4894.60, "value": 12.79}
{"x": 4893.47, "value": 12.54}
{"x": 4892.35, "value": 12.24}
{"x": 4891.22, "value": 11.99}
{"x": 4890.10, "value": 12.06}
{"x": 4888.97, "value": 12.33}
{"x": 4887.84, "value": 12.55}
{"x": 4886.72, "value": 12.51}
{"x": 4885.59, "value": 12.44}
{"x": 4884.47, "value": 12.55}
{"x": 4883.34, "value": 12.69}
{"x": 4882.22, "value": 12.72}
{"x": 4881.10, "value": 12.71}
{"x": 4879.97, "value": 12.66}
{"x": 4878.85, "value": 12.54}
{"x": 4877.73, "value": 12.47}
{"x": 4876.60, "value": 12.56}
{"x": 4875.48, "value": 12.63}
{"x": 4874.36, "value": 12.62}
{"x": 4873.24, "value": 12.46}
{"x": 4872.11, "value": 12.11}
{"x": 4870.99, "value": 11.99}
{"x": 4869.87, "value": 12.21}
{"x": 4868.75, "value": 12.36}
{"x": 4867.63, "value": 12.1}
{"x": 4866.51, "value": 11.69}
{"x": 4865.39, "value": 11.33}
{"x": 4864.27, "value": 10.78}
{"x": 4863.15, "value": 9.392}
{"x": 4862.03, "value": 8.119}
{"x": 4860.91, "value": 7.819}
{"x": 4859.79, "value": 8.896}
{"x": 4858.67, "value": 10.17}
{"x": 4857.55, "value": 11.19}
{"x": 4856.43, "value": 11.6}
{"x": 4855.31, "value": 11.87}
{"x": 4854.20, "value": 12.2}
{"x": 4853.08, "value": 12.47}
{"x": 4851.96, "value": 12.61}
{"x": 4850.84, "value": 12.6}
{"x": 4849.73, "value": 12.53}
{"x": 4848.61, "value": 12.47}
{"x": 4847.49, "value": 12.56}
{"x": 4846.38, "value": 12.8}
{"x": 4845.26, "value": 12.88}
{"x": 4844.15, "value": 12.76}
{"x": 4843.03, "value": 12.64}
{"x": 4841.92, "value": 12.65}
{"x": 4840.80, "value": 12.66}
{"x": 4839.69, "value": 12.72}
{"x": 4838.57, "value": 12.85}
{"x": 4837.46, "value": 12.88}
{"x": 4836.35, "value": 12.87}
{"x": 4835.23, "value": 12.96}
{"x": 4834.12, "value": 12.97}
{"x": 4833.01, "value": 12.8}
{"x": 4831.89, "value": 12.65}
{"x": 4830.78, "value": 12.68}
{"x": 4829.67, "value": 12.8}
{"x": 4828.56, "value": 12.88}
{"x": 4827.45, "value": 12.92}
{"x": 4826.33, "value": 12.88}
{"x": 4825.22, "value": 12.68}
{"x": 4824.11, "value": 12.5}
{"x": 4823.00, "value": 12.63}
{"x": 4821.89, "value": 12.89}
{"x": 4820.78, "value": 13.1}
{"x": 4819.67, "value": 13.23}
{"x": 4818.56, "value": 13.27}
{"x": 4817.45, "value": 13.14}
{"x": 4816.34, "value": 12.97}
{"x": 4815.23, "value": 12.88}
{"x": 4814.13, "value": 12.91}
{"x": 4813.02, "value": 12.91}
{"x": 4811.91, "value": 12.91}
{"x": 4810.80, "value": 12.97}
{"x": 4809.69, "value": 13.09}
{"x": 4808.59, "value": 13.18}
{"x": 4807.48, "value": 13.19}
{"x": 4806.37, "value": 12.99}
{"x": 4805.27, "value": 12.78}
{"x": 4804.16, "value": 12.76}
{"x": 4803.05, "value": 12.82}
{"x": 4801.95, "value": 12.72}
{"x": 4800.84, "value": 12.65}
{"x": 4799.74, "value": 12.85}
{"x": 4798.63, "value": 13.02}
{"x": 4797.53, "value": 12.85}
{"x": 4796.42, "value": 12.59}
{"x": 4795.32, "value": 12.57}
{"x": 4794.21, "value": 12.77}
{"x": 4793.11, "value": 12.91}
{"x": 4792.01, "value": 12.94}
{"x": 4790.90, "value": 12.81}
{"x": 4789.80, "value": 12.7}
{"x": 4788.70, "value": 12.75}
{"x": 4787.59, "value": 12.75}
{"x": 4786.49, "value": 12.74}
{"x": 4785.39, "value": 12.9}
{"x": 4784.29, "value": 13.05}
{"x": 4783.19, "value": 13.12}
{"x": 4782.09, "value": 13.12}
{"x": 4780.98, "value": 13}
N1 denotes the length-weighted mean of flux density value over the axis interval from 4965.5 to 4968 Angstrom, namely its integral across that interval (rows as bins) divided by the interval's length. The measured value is 12.4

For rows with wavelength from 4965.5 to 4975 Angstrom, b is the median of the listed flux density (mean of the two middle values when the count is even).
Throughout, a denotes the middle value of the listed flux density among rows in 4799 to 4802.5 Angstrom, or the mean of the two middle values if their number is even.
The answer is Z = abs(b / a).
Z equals 0.987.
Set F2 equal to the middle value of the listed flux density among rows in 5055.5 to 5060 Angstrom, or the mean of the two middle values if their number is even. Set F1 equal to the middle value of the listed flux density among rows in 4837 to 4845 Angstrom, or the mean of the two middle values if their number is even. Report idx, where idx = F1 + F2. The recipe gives 25.2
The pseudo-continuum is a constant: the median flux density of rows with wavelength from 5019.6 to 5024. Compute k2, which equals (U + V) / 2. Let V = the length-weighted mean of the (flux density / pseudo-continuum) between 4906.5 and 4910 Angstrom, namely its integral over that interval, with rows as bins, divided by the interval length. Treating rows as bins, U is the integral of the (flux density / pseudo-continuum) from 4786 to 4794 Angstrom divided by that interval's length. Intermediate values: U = 1.03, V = 1.00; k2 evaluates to 1.017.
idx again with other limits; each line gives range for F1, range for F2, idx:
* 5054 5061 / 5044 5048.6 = 25.0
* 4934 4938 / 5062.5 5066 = 24.7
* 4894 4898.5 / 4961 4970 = 25.7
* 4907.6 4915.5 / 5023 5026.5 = 25.0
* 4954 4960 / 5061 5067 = 24.5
